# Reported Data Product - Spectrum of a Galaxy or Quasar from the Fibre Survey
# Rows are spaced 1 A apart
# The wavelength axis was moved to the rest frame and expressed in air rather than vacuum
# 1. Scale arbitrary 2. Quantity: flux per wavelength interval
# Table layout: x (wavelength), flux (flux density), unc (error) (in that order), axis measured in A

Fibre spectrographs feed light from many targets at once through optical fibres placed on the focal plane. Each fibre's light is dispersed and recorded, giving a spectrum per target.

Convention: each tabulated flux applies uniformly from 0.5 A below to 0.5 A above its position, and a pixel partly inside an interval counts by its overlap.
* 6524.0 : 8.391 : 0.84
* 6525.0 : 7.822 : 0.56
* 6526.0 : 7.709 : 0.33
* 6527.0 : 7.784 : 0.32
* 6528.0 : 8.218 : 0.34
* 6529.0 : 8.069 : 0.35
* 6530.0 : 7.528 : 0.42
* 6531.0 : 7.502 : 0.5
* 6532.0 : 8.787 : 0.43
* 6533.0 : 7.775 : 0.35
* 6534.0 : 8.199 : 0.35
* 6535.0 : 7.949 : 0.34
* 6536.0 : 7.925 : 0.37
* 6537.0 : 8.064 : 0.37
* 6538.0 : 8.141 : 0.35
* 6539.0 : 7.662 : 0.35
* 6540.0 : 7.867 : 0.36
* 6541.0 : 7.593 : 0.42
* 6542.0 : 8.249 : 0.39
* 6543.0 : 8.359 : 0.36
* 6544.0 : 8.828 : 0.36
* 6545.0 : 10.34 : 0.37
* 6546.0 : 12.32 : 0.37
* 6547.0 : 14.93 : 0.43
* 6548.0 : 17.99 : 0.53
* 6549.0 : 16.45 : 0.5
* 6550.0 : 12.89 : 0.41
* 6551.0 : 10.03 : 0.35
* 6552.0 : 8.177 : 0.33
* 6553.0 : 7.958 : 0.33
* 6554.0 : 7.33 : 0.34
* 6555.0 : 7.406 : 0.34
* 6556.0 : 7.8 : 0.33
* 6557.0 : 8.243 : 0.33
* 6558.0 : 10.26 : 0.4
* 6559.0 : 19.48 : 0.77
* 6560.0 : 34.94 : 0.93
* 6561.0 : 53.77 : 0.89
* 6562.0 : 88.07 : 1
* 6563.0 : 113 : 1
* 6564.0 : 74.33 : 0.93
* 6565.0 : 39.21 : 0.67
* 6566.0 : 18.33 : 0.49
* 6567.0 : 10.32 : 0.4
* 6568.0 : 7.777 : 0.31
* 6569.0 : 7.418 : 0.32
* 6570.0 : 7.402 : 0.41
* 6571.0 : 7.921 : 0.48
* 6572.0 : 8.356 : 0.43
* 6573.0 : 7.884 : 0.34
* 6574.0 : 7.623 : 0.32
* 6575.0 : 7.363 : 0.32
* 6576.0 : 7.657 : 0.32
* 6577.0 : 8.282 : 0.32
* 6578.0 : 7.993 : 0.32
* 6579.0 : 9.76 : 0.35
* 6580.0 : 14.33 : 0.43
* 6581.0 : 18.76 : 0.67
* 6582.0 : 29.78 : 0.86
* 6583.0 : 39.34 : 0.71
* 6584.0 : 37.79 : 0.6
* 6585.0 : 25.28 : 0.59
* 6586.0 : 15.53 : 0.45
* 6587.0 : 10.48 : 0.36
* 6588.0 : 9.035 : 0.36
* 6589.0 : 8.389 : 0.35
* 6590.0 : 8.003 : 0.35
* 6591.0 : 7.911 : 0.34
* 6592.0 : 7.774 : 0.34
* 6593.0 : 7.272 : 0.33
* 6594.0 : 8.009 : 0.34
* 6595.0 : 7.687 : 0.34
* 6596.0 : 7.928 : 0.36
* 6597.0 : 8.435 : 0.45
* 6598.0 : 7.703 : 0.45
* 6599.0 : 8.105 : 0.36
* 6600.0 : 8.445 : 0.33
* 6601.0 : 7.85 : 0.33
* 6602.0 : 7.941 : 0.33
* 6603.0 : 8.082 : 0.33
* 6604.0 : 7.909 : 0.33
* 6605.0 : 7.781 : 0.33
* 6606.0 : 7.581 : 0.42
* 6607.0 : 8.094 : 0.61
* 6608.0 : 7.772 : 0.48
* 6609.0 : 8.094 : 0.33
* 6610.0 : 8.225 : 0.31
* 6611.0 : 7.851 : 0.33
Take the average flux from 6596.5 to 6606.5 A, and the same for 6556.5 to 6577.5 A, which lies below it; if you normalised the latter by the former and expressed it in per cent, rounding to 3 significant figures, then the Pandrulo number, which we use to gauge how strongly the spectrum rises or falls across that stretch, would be 327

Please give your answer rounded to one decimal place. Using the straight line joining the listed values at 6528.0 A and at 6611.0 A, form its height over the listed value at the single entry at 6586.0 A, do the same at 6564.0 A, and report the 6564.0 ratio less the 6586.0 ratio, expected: -0.4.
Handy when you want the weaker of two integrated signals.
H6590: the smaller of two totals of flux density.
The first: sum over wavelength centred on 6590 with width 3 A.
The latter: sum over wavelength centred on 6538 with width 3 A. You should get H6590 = 23.9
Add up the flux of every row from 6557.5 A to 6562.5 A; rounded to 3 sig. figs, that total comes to 207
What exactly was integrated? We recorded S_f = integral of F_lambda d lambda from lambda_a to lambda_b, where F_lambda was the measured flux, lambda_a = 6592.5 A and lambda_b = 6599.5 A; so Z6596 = 55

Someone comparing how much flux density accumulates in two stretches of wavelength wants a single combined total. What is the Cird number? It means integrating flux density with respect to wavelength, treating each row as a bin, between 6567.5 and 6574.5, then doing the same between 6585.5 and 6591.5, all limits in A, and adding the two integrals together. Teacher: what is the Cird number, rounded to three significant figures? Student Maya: 114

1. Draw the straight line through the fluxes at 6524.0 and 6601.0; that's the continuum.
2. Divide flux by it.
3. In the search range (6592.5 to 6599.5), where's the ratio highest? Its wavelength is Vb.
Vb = 6597.0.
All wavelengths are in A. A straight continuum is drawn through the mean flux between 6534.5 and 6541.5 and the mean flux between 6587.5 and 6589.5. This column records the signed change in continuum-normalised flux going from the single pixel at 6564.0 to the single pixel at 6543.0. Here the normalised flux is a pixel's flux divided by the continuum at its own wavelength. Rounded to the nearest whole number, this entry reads -8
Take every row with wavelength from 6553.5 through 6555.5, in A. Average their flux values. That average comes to 7.4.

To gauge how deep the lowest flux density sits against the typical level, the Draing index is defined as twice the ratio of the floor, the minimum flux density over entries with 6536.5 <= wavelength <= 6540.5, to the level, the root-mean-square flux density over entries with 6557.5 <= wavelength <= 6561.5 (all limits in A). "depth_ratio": 0.5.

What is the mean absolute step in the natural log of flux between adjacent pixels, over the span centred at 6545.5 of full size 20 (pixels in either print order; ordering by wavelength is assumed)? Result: 0.10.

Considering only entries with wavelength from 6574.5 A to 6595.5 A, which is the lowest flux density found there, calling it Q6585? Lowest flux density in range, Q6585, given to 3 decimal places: 7.272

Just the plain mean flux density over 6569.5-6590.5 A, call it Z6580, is 14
